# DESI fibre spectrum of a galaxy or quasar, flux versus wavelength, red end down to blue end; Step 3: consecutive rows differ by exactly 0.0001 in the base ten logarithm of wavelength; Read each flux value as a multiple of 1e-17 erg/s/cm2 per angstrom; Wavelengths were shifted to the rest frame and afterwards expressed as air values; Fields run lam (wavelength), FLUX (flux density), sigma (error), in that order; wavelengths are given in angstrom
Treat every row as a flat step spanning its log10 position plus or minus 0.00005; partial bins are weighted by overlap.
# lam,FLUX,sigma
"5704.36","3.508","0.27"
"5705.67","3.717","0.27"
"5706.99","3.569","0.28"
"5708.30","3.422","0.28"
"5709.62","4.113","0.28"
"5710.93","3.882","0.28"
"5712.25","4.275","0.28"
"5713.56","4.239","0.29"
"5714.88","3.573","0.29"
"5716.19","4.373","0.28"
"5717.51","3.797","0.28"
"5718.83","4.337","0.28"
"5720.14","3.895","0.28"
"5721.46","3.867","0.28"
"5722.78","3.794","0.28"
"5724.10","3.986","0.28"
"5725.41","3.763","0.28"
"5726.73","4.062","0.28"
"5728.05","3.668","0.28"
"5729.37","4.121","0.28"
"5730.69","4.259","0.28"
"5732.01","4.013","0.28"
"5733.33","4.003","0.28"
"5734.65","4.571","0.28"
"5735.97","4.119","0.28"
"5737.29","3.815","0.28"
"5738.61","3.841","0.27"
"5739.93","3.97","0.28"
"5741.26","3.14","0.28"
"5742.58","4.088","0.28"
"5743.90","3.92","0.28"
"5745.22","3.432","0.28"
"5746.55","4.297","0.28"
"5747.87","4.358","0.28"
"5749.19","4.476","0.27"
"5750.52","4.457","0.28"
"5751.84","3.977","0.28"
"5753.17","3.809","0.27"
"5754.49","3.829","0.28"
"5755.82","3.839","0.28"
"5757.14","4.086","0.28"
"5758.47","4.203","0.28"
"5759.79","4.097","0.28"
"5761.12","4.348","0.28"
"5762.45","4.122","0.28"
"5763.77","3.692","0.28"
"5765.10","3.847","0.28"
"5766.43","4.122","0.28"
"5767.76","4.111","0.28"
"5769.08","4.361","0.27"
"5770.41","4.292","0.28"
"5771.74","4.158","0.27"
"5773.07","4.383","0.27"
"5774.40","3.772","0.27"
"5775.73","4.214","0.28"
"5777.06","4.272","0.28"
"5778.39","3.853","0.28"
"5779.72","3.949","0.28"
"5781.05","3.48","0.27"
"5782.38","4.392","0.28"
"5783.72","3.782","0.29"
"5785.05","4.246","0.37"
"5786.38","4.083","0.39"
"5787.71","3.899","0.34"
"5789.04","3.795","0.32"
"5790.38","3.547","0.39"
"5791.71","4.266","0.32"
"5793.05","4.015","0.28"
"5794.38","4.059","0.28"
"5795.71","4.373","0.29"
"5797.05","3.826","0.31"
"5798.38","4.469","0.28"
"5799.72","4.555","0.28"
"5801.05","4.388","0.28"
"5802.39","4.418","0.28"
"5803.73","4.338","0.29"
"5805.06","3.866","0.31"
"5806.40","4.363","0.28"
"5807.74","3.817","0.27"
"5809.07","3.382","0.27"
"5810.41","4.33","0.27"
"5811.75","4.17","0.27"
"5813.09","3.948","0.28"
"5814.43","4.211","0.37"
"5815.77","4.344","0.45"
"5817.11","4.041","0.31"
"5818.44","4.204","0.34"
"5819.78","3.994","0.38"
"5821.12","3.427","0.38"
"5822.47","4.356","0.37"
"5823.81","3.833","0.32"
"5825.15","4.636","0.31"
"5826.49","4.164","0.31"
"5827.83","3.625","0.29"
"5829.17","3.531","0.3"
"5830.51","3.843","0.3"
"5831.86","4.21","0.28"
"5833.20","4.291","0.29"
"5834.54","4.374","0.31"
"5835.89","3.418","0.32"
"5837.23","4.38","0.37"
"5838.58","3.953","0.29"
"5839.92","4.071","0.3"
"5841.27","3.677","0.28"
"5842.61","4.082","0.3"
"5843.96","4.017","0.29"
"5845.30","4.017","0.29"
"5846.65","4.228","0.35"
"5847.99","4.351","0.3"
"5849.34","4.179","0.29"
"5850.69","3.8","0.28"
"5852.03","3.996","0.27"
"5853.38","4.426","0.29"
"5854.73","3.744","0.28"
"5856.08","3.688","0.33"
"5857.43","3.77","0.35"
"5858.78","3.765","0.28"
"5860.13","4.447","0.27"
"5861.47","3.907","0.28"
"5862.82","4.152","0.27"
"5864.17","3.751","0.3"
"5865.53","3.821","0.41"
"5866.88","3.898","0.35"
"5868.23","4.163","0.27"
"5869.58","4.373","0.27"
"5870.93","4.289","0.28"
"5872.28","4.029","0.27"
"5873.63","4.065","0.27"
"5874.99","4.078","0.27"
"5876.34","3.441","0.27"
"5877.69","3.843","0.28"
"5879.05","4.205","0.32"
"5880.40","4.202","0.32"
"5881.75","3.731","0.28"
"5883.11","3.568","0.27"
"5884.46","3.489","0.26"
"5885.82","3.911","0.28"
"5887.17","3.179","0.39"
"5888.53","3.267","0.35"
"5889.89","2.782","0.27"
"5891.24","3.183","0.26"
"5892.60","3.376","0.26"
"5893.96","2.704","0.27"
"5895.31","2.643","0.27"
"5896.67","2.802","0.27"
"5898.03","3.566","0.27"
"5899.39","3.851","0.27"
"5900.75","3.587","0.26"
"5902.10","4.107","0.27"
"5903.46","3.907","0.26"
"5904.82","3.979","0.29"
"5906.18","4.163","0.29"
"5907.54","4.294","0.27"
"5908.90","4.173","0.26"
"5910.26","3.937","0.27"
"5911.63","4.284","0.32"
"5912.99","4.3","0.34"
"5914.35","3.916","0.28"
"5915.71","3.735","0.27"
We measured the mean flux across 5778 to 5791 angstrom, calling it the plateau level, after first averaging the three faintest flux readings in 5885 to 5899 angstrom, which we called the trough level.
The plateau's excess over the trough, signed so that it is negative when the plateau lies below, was 1.2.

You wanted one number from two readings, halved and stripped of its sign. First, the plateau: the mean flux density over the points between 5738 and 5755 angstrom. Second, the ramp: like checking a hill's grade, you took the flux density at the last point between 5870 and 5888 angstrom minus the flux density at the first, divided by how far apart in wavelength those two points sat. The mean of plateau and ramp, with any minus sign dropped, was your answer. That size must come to 1.95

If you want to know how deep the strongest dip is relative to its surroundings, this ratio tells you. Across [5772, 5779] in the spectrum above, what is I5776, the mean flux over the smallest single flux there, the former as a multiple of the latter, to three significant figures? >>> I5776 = 1.09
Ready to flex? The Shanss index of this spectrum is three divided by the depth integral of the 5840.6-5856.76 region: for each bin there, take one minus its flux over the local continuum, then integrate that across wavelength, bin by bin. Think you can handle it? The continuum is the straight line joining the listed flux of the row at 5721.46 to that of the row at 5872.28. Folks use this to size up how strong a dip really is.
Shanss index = -55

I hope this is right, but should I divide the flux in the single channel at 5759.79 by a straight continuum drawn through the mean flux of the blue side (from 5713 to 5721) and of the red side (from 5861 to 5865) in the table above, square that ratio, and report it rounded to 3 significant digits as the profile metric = 1.05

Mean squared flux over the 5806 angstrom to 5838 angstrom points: 16.4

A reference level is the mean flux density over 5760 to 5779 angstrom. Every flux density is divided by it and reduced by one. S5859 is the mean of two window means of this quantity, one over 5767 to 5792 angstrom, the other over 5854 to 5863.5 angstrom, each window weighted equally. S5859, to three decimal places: -0.031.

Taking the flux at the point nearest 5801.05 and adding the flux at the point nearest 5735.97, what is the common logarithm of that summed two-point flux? 0.930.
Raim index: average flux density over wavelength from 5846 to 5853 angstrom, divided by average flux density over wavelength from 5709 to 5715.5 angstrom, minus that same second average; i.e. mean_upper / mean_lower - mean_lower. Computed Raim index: -2.99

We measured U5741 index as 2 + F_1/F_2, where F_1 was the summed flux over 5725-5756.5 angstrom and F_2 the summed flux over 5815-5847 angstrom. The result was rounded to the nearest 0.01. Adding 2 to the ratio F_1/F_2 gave 2.99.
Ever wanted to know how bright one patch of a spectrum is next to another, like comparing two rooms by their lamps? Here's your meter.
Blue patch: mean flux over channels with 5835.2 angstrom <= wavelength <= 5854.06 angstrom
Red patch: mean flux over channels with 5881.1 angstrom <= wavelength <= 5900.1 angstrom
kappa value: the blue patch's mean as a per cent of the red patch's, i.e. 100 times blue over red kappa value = 122.9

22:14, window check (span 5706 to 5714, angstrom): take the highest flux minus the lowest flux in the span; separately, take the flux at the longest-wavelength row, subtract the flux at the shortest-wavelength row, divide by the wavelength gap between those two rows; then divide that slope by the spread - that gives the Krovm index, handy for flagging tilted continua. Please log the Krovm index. 0.12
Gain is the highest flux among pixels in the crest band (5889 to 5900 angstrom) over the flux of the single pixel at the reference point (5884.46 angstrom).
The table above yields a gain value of 1.10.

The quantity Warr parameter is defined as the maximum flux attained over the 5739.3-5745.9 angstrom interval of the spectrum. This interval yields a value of 4.088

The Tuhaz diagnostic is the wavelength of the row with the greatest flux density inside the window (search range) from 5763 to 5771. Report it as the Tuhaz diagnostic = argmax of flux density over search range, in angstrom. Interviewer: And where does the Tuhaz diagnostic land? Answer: 5769.08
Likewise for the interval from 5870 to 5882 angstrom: 5870.93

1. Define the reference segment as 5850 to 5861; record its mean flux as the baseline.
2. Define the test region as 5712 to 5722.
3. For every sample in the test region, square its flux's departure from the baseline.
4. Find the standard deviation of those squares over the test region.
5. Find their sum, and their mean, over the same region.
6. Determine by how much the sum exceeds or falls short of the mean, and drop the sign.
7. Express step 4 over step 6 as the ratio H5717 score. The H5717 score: 0.11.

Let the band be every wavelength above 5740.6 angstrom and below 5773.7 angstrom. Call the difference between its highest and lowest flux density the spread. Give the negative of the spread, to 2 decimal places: -1.34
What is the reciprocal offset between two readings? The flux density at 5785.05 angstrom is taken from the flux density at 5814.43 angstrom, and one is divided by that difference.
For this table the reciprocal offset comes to -29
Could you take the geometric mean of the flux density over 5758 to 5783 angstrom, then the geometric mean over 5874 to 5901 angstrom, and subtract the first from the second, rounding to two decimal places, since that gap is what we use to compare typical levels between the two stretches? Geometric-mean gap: -0.64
